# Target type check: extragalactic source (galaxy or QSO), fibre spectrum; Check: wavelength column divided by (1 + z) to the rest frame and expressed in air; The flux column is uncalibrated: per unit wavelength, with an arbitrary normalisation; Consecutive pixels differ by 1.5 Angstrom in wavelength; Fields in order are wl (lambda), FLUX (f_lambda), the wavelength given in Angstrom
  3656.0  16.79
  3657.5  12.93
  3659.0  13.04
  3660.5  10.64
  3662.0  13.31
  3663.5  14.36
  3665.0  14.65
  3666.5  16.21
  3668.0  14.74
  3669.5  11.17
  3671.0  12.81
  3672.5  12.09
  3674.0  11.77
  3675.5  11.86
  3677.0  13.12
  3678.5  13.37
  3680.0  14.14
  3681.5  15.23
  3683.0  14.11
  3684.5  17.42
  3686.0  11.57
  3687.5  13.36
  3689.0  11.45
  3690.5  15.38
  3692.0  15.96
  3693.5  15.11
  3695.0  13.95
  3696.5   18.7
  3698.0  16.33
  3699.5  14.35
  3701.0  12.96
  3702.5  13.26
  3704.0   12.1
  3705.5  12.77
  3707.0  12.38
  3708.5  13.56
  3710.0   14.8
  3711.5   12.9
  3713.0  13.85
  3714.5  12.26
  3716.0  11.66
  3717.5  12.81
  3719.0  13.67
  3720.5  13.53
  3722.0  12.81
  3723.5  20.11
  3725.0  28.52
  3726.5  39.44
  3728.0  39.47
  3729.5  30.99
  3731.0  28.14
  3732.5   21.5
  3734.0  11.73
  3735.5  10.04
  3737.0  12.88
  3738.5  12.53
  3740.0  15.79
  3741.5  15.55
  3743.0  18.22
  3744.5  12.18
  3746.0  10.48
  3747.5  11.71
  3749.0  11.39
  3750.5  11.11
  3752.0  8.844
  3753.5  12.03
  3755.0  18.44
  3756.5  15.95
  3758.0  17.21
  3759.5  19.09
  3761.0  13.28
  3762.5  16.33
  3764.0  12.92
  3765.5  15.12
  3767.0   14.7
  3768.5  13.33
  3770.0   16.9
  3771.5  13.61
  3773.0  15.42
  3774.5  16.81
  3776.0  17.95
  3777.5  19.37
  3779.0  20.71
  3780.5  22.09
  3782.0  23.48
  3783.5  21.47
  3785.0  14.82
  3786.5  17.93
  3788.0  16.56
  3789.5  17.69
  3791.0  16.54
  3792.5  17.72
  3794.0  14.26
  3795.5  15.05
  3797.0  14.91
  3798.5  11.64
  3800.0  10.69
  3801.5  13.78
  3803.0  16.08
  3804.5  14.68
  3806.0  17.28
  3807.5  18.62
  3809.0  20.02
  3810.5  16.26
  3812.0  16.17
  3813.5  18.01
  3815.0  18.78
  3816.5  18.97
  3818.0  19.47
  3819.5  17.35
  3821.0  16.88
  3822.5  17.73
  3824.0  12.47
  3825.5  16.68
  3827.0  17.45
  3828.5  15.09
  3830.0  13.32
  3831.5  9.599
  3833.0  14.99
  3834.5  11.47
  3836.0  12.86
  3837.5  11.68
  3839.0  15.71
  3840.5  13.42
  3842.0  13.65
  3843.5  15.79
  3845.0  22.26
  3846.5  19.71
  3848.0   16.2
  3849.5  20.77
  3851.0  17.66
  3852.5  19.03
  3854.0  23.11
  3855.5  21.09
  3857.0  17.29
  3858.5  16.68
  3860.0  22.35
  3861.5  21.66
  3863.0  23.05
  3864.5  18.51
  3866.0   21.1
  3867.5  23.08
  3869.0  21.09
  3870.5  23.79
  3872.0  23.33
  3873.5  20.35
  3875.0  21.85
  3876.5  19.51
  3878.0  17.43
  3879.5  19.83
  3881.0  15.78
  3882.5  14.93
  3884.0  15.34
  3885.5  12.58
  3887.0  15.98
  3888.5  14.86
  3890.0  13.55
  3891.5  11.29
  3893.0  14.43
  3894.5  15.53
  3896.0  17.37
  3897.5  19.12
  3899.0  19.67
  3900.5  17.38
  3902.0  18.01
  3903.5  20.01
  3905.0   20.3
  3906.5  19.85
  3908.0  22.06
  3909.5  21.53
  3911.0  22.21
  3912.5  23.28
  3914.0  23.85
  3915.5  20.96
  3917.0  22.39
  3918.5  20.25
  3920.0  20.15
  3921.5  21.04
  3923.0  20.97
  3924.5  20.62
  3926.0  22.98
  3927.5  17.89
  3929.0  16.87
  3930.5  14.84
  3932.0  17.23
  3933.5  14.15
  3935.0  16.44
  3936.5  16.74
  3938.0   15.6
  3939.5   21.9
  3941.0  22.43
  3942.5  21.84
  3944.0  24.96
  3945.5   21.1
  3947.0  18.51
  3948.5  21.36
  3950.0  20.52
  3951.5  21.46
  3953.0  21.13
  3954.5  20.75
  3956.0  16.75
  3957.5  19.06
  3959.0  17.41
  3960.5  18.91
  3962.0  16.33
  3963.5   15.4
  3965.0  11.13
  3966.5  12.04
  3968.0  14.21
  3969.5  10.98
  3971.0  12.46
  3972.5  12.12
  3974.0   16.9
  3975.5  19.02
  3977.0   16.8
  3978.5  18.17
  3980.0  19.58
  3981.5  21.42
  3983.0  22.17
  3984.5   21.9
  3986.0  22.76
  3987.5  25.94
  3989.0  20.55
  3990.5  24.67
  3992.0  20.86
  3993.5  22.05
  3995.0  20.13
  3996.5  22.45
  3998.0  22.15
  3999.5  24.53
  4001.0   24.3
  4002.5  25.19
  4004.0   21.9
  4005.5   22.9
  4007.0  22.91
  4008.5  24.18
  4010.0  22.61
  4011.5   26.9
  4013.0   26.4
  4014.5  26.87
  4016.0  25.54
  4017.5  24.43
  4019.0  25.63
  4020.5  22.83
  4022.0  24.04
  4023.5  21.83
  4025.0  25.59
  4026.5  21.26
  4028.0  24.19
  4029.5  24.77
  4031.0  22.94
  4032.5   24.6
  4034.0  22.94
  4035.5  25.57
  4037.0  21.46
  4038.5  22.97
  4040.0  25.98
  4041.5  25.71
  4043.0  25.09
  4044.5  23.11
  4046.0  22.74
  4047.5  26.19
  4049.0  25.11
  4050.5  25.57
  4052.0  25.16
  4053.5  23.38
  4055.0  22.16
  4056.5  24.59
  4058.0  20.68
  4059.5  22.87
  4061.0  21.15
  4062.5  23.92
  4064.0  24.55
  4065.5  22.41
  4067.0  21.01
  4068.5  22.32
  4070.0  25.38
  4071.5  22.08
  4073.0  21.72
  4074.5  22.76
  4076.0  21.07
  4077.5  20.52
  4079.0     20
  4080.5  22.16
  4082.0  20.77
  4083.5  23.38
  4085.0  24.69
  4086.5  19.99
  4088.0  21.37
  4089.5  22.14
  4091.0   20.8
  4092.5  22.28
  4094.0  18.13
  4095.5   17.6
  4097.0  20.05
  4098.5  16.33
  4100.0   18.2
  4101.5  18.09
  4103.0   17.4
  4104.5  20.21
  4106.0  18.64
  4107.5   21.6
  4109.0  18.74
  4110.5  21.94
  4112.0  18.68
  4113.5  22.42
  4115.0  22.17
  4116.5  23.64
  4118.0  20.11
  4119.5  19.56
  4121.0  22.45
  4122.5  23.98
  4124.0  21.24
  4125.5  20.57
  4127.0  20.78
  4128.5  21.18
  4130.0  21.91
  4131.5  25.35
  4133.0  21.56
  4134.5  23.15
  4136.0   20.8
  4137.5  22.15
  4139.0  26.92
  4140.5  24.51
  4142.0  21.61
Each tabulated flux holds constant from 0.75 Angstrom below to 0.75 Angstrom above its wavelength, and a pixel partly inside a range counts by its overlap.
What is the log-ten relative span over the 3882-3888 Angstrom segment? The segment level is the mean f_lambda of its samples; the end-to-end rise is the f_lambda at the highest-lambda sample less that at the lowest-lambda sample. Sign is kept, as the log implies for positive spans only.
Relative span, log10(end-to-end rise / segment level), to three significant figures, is -1.15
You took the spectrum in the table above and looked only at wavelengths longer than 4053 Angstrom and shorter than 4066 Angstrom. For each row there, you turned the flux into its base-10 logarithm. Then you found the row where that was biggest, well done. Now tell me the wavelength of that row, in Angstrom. 4056.5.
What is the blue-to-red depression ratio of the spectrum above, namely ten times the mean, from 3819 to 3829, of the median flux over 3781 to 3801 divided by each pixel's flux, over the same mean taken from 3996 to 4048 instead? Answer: 15.0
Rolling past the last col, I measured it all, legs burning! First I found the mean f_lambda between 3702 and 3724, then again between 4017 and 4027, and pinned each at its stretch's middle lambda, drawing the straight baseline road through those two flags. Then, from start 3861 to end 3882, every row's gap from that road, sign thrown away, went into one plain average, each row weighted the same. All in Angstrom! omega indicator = 2.7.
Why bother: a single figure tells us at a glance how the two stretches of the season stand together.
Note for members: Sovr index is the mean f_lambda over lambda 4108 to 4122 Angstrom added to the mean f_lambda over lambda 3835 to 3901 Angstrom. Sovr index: 39.1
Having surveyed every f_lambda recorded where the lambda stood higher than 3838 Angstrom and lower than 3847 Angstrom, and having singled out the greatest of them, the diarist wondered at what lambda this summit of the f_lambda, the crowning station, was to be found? 3845.0 Angstrom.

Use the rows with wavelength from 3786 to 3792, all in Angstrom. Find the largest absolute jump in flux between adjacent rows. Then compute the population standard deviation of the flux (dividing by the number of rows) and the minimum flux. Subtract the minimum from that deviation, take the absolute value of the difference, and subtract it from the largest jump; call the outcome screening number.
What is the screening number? -15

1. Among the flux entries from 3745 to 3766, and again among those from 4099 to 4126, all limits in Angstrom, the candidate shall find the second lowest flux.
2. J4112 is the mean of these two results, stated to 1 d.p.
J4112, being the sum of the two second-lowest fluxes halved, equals 14.3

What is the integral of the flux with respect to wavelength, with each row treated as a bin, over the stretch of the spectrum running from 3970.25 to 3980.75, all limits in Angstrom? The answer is 173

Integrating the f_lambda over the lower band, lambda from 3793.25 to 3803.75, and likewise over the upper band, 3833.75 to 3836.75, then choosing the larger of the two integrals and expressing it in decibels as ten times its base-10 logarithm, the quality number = 21.6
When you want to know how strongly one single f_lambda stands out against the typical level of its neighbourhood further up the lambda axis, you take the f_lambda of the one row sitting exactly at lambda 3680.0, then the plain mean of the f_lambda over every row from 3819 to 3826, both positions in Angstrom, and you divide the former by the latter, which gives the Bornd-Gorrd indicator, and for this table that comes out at 0.87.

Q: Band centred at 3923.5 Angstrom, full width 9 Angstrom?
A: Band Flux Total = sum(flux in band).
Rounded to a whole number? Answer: 124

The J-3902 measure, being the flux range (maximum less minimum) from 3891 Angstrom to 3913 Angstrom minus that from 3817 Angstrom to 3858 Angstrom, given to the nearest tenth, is -1.5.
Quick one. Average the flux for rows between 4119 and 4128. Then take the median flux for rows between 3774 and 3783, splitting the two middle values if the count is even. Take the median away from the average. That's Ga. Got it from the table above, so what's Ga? 1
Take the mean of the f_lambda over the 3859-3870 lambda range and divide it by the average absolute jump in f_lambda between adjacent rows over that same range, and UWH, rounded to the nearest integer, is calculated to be 10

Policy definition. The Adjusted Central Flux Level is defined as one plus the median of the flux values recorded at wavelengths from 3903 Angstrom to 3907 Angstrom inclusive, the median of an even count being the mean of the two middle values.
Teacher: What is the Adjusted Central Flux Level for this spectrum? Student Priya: 21.0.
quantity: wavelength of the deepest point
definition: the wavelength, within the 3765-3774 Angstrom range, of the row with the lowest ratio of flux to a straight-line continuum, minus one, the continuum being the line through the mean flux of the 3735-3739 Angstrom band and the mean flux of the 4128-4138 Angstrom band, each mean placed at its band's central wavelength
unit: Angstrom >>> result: 3768.5 Angstrom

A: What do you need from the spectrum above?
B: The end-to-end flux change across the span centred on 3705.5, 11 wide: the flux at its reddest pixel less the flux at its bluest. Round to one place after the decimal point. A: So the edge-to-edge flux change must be 1.8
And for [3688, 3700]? 2.9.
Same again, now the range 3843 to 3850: 5.0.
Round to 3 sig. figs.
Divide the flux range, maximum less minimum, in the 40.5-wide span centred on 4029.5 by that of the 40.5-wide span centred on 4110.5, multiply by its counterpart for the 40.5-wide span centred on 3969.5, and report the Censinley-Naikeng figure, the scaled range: 11.0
